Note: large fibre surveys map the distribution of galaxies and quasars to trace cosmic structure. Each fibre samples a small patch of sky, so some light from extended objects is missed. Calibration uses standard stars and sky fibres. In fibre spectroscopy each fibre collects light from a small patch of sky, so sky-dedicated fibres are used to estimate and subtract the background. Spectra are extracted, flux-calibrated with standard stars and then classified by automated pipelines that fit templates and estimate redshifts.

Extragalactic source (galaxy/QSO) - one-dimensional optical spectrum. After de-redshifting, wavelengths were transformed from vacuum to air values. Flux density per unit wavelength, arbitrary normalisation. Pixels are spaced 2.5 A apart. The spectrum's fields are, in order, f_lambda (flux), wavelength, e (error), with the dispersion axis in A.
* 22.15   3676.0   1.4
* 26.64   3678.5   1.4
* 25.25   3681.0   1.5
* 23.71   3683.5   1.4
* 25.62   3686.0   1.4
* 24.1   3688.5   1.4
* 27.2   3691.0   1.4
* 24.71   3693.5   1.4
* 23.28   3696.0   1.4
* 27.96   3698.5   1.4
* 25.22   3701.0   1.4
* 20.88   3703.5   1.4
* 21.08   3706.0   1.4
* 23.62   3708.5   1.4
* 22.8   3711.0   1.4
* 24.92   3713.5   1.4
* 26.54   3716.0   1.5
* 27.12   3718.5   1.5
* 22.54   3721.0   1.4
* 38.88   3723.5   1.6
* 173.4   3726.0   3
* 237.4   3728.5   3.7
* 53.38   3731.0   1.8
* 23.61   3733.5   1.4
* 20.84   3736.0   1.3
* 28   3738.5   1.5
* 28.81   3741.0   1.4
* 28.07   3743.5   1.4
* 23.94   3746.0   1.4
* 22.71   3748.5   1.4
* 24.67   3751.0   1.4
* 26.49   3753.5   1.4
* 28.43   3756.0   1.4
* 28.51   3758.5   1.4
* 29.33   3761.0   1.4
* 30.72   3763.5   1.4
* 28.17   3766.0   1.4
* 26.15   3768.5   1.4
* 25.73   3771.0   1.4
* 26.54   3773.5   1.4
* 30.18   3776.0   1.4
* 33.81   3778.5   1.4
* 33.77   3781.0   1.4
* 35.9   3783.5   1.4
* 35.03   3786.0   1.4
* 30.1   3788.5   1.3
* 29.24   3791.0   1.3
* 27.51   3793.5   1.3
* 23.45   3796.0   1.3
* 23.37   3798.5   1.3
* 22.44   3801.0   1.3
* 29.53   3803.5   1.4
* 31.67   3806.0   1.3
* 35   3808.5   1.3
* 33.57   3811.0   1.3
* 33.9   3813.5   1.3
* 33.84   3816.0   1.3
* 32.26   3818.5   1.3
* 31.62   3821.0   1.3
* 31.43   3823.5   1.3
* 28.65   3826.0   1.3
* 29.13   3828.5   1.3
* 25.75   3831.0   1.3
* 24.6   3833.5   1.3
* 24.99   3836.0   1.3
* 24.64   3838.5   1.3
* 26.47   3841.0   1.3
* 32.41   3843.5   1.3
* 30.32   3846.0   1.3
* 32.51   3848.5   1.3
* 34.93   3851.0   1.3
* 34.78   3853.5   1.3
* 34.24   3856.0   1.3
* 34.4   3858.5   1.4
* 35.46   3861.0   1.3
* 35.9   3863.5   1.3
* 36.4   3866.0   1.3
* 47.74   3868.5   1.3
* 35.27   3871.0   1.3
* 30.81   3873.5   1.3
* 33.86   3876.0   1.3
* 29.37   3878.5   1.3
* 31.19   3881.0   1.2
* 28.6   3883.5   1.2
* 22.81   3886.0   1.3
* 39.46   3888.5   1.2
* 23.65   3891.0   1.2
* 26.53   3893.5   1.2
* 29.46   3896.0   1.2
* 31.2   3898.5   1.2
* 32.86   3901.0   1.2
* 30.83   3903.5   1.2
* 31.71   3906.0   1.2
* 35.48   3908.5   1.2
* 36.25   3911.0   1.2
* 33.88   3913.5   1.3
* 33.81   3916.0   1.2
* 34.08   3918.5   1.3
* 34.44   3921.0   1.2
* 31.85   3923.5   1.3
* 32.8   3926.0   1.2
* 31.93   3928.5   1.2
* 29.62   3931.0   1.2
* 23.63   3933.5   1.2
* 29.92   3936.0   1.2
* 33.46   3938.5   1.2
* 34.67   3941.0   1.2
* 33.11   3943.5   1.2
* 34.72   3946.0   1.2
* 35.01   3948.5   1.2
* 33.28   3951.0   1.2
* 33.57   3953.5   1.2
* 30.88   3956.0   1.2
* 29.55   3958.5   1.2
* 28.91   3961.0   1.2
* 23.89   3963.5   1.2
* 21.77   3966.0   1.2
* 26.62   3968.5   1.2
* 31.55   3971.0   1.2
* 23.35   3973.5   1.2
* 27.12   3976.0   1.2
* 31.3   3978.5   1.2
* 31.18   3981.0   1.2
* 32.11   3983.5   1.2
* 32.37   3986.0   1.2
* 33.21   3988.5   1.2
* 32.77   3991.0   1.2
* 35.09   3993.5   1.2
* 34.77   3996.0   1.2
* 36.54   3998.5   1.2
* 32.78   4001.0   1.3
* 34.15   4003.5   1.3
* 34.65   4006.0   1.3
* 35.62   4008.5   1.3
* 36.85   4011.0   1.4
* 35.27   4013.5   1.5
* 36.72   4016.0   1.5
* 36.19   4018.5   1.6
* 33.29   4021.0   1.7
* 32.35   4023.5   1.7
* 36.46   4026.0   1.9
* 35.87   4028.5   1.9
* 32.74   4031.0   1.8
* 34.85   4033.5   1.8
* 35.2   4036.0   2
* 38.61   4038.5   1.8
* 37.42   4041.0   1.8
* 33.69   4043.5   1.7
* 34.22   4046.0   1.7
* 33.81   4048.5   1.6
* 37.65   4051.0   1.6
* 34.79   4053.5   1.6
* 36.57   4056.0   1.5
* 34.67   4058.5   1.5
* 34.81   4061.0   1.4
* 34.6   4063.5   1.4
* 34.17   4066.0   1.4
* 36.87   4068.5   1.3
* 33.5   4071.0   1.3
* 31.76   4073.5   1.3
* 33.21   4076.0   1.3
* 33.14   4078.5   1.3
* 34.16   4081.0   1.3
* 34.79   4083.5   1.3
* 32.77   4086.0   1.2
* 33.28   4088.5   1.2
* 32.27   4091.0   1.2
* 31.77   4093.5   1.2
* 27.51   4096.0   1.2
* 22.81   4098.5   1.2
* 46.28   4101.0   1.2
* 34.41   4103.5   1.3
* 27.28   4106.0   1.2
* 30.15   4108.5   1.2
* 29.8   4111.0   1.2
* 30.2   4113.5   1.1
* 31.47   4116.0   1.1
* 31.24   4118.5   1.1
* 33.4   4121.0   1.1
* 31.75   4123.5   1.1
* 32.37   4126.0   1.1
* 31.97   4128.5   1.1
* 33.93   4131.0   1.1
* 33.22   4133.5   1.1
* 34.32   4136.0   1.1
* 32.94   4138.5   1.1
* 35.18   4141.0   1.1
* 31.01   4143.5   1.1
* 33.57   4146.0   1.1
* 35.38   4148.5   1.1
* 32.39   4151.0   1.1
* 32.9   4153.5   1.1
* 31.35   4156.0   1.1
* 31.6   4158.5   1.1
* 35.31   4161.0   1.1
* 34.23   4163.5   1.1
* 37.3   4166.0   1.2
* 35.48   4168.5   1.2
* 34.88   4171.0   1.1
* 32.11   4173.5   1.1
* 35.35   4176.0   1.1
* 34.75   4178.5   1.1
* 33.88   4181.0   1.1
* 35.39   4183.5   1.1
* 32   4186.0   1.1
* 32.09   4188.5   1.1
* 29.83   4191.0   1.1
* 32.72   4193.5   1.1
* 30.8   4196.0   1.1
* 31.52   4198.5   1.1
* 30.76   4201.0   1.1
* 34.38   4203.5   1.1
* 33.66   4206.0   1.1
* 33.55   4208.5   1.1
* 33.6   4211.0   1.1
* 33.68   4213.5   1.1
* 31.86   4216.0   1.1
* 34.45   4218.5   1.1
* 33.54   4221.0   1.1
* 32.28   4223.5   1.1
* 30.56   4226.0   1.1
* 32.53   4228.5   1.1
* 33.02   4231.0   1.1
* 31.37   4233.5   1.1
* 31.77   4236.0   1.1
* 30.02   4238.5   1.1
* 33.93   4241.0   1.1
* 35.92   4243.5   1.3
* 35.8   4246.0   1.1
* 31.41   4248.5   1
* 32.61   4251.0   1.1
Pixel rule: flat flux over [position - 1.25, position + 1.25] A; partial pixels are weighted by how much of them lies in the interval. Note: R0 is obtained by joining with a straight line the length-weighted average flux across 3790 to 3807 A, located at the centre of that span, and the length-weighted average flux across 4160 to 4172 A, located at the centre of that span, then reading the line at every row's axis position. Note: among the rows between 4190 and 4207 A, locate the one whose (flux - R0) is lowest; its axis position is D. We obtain 4191.0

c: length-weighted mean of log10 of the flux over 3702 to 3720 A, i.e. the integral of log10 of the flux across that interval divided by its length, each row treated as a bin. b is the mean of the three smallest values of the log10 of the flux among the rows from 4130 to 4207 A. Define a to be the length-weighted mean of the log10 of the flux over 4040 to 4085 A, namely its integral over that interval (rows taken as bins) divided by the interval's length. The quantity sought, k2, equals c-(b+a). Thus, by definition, -1.65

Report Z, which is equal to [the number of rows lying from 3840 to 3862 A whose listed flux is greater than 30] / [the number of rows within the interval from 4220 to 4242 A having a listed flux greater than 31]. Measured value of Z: 1.1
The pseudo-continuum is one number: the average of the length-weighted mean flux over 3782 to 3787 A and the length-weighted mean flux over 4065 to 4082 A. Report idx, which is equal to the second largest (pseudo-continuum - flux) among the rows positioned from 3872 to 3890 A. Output 6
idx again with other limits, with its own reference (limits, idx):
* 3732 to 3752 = 12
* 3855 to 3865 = 0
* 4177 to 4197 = 4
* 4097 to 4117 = 7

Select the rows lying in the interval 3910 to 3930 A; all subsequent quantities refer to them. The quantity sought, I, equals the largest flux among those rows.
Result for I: 36.25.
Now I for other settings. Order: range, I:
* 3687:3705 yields 27.96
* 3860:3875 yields 47.74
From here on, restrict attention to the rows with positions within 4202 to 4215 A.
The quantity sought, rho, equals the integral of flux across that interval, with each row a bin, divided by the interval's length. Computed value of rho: 33.7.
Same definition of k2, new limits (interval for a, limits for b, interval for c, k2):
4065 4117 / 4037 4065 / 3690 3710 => -1.66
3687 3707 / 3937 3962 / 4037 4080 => -1.32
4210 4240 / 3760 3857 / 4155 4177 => -1.34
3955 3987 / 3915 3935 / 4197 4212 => -1.38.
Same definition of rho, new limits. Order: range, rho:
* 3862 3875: 37.1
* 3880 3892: 29.2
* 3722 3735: 102.1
